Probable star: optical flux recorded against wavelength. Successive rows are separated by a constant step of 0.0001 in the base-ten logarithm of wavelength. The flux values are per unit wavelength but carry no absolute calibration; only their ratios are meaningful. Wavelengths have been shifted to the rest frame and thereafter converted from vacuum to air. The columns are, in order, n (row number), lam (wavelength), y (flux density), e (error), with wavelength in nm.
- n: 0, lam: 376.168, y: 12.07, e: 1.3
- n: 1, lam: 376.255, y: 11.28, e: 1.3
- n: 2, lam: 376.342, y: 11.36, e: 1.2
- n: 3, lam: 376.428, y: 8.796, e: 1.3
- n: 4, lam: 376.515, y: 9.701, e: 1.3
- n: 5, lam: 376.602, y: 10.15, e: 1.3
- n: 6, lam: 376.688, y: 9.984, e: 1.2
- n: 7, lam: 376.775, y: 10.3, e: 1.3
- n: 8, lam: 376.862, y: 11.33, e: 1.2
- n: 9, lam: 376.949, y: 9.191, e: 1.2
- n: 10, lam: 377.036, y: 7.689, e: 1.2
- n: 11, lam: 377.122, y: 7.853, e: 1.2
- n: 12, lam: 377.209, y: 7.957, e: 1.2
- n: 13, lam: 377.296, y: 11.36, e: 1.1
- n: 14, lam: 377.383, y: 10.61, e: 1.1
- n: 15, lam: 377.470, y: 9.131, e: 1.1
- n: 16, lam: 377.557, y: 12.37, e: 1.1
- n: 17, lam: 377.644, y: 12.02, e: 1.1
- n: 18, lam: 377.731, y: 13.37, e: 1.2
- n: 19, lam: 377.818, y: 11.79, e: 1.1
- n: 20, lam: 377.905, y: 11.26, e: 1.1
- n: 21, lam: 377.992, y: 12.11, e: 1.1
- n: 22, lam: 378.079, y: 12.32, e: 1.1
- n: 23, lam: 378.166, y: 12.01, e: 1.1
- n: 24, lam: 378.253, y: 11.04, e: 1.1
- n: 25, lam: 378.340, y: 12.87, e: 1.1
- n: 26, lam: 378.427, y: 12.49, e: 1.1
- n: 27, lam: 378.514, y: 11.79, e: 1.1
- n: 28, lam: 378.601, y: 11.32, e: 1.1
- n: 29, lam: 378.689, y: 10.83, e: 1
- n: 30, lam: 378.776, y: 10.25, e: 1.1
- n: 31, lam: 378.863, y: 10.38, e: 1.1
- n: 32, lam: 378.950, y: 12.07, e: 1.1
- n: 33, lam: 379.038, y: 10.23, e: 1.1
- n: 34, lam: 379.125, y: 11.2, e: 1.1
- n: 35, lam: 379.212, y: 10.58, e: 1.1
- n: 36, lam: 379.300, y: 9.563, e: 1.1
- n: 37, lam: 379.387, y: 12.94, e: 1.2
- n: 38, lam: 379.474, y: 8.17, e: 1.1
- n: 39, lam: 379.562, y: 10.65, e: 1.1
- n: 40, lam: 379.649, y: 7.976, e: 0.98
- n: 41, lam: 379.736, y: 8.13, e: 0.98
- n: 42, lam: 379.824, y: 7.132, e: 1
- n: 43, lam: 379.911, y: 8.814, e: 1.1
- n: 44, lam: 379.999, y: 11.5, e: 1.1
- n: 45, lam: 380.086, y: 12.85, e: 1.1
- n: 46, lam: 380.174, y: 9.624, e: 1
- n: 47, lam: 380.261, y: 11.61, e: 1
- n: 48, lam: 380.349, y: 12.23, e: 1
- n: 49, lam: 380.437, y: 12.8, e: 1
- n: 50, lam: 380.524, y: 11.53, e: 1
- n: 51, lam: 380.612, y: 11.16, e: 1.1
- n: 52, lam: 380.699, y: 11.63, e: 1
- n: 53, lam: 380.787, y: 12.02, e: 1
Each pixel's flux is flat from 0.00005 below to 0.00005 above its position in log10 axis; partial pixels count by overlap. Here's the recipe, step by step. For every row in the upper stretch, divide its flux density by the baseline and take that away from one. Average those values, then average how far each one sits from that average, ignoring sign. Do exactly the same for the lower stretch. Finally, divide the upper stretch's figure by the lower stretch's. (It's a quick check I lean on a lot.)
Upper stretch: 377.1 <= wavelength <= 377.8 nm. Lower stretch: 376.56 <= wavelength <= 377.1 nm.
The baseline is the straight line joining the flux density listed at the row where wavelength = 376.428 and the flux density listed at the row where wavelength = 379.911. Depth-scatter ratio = 1.9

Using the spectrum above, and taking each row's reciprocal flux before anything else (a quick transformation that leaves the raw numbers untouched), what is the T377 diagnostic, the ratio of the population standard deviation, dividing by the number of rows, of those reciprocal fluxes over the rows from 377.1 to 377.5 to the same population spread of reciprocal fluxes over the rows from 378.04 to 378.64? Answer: 3.8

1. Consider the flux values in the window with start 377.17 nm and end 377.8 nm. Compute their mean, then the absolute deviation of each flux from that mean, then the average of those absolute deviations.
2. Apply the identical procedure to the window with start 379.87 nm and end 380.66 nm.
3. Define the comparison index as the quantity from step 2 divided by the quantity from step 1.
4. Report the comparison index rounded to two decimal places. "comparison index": 0.66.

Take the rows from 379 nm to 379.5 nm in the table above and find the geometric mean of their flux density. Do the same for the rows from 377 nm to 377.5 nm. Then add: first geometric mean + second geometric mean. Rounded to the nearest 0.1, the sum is 19.3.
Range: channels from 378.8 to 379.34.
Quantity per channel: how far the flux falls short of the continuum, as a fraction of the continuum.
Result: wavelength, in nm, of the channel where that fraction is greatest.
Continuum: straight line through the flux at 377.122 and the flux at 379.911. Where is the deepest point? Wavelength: 379.300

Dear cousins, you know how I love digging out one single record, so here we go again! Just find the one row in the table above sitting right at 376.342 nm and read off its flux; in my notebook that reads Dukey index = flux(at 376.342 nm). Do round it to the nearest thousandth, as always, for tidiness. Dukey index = 11.360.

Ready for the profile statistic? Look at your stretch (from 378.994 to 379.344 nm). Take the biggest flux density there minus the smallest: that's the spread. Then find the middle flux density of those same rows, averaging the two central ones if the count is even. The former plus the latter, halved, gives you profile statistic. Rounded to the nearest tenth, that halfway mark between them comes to 6.0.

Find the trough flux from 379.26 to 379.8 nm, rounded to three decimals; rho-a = 7.976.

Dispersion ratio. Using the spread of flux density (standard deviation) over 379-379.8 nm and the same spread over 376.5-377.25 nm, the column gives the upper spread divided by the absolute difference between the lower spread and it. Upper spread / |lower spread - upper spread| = 4.3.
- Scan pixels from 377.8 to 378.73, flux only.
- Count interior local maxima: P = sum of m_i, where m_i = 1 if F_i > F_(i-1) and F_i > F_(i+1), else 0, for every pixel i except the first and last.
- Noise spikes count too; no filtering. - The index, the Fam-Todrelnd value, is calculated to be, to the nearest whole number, 2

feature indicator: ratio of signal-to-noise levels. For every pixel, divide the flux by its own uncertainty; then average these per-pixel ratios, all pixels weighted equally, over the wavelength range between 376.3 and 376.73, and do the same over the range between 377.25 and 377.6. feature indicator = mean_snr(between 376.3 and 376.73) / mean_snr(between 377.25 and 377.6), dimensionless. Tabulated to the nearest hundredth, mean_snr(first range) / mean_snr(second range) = 0.81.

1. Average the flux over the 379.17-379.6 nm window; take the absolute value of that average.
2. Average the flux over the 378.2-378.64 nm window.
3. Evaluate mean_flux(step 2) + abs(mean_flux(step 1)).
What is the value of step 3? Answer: 22.3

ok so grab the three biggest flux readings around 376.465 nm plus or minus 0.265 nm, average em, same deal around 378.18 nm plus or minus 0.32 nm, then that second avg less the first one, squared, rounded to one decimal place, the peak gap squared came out 2.7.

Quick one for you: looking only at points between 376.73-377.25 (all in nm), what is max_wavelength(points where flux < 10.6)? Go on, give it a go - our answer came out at 377.209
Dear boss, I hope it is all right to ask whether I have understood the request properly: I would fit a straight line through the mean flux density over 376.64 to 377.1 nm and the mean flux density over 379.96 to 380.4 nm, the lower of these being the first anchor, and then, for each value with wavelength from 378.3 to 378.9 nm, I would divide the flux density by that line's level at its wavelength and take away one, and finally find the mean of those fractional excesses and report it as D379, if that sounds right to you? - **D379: 0.07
